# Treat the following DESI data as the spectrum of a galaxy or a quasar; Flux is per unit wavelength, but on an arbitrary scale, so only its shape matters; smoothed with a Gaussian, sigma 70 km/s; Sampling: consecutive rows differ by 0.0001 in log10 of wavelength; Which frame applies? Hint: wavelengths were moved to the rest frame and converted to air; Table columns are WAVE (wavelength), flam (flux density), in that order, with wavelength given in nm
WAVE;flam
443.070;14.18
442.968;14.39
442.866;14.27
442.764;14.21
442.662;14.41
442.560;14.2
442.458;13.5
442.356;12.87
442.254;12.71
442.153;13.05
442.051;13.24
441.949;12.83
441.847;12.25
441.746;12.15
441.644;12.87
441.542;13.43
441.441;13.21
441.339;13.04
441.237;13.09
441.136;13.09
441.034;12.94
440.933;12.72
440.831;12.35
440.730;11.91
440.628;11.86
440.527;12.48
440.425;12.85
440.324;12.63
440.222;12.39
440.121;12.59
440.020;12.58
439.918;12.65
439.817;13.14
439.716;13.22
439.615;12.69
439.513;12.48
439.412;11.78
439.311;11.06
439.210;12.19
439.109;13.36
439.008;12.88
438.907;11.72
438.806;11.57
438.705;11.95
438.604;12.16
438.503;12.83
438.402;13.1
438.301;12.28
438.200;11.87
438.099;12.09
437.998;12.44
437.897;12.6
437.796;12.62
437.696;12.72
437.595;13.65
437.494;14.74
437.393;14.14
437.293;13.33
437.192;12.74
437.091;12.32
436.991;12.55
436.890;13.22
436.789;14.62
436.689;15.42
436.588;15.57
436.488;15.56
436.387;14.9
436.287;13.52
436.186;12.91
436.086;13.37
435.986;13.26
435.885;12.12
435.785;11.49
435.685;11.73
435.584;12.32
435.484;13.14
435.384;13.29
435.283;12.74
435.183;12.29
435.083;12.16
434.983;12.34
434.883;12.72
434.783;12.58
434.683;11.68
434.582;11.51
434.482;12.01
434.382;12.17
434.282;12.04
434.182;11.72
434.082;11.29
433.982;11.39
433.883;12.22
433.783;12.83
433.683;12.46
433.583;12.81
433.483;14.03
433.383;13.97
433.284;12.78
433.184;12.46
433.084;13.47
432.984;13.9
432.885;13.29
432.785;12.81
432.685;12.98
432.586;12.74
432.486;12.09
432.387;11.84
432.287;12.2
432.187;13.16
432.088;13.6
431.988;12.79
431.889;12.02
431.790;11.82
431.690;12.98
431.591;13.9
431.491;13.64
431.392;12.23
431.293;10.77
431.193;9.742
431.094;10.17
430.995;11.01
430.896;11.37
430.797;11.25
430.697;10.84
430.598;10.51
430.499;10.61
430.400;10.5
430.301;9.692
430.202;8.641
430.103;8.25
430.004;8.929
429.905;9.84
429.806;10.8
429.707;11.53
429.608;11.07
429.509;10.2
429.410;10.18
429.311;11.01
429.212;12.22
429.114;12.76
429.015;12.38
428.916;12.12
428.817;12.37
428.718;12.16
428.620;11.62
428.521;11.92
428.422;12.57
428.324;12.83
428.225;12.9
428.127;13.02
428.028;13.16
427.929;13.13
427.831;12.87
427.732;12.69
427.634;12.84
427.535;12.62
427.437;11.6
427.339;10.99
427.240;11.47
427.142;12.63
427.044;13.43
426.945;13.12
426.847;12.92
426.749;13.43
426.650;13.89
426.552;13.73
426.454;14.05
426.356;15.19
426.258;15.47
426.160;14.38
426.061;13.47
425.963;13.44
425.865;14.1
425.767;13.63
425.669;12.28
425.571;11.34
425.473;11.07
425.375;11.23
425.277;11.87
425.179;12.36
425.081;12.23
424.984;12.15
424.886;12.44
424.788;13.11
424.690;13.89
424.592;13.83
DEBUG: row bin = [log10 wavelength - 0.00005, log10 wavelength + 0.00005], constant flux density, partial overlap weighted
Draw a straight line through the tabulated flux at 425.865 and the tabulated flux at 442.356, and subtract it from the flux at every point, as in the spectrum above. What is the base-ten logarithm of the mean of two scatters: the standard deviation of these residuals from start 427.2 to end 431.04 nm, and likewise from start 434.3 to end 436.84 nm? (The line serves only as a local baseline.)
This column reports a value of 0.10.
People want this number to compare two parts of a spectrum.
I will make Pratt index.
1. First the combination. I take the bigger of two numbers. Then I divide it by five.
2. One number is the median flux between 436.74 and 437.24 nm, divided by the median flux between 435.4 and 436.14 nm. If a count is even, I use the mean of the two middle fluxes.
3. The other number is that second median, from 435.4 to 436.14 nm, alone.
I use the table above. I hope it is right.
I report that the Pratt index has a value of 2.5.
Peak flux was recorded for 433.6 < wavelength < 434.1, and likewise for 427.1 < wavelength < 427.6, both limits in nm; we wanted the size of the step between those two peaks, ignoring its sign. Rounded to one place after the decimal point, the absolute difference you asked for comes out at 0.2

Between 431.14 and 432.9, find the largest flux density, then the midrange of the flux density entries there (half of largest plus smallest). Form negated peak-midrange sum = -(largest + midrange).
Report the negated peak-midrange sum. -25.7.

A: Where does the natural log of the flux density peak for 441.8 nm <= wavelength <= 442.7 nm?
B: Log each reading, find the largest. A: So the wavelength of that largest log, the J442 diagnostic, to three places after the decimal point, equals 442.662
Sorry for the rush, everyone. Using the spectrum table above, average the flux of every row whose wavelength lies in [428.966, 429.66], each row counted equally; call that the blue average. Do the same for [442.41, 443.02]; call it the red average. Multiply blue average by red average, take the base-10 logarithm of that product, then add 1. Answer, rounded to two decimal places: 3.21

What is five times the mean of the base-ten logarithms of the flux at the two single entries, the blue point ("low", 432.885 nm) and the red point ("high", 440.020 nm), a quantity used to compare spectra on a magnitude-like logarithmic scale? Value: 5.56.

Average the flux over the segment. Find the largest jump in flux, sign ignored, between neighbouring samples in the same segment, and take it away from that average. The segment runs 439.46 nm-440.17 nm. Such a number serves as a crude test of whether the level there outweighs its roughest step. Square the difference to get 150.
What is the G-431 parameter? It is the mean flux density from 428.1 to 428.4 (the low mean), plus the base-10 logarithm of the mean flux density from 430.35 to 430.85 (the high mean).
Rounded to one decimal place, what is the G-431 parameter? 13.9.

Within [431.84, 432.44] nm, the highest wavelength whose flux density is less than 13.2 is 432.387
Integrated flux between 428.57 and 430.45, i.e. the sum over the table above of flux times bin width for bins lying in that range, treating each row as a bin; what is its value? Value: 20.4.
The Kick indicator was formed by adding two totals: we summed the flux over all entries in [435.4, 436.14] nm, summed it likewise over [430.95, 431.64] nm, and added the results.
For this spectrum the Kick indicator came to 169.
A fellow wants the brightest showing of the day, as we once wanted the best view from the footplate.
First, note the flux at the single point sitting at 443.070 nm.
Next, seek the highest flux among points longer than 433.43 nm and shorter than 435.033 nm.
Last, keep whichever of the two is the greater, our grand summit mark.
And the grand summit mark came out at 14.2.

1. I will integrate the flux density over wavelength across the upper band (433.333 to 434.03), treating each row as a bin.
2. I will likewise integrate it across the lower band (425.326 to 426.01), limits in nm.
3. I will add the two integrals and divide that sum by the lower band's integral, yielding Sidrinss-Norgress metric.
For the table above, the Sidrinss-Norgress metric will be 2.05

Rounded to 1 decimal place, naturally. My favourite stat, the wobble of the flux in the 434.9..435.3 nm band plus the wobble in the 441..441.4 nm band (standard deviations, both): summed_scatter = 0.3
